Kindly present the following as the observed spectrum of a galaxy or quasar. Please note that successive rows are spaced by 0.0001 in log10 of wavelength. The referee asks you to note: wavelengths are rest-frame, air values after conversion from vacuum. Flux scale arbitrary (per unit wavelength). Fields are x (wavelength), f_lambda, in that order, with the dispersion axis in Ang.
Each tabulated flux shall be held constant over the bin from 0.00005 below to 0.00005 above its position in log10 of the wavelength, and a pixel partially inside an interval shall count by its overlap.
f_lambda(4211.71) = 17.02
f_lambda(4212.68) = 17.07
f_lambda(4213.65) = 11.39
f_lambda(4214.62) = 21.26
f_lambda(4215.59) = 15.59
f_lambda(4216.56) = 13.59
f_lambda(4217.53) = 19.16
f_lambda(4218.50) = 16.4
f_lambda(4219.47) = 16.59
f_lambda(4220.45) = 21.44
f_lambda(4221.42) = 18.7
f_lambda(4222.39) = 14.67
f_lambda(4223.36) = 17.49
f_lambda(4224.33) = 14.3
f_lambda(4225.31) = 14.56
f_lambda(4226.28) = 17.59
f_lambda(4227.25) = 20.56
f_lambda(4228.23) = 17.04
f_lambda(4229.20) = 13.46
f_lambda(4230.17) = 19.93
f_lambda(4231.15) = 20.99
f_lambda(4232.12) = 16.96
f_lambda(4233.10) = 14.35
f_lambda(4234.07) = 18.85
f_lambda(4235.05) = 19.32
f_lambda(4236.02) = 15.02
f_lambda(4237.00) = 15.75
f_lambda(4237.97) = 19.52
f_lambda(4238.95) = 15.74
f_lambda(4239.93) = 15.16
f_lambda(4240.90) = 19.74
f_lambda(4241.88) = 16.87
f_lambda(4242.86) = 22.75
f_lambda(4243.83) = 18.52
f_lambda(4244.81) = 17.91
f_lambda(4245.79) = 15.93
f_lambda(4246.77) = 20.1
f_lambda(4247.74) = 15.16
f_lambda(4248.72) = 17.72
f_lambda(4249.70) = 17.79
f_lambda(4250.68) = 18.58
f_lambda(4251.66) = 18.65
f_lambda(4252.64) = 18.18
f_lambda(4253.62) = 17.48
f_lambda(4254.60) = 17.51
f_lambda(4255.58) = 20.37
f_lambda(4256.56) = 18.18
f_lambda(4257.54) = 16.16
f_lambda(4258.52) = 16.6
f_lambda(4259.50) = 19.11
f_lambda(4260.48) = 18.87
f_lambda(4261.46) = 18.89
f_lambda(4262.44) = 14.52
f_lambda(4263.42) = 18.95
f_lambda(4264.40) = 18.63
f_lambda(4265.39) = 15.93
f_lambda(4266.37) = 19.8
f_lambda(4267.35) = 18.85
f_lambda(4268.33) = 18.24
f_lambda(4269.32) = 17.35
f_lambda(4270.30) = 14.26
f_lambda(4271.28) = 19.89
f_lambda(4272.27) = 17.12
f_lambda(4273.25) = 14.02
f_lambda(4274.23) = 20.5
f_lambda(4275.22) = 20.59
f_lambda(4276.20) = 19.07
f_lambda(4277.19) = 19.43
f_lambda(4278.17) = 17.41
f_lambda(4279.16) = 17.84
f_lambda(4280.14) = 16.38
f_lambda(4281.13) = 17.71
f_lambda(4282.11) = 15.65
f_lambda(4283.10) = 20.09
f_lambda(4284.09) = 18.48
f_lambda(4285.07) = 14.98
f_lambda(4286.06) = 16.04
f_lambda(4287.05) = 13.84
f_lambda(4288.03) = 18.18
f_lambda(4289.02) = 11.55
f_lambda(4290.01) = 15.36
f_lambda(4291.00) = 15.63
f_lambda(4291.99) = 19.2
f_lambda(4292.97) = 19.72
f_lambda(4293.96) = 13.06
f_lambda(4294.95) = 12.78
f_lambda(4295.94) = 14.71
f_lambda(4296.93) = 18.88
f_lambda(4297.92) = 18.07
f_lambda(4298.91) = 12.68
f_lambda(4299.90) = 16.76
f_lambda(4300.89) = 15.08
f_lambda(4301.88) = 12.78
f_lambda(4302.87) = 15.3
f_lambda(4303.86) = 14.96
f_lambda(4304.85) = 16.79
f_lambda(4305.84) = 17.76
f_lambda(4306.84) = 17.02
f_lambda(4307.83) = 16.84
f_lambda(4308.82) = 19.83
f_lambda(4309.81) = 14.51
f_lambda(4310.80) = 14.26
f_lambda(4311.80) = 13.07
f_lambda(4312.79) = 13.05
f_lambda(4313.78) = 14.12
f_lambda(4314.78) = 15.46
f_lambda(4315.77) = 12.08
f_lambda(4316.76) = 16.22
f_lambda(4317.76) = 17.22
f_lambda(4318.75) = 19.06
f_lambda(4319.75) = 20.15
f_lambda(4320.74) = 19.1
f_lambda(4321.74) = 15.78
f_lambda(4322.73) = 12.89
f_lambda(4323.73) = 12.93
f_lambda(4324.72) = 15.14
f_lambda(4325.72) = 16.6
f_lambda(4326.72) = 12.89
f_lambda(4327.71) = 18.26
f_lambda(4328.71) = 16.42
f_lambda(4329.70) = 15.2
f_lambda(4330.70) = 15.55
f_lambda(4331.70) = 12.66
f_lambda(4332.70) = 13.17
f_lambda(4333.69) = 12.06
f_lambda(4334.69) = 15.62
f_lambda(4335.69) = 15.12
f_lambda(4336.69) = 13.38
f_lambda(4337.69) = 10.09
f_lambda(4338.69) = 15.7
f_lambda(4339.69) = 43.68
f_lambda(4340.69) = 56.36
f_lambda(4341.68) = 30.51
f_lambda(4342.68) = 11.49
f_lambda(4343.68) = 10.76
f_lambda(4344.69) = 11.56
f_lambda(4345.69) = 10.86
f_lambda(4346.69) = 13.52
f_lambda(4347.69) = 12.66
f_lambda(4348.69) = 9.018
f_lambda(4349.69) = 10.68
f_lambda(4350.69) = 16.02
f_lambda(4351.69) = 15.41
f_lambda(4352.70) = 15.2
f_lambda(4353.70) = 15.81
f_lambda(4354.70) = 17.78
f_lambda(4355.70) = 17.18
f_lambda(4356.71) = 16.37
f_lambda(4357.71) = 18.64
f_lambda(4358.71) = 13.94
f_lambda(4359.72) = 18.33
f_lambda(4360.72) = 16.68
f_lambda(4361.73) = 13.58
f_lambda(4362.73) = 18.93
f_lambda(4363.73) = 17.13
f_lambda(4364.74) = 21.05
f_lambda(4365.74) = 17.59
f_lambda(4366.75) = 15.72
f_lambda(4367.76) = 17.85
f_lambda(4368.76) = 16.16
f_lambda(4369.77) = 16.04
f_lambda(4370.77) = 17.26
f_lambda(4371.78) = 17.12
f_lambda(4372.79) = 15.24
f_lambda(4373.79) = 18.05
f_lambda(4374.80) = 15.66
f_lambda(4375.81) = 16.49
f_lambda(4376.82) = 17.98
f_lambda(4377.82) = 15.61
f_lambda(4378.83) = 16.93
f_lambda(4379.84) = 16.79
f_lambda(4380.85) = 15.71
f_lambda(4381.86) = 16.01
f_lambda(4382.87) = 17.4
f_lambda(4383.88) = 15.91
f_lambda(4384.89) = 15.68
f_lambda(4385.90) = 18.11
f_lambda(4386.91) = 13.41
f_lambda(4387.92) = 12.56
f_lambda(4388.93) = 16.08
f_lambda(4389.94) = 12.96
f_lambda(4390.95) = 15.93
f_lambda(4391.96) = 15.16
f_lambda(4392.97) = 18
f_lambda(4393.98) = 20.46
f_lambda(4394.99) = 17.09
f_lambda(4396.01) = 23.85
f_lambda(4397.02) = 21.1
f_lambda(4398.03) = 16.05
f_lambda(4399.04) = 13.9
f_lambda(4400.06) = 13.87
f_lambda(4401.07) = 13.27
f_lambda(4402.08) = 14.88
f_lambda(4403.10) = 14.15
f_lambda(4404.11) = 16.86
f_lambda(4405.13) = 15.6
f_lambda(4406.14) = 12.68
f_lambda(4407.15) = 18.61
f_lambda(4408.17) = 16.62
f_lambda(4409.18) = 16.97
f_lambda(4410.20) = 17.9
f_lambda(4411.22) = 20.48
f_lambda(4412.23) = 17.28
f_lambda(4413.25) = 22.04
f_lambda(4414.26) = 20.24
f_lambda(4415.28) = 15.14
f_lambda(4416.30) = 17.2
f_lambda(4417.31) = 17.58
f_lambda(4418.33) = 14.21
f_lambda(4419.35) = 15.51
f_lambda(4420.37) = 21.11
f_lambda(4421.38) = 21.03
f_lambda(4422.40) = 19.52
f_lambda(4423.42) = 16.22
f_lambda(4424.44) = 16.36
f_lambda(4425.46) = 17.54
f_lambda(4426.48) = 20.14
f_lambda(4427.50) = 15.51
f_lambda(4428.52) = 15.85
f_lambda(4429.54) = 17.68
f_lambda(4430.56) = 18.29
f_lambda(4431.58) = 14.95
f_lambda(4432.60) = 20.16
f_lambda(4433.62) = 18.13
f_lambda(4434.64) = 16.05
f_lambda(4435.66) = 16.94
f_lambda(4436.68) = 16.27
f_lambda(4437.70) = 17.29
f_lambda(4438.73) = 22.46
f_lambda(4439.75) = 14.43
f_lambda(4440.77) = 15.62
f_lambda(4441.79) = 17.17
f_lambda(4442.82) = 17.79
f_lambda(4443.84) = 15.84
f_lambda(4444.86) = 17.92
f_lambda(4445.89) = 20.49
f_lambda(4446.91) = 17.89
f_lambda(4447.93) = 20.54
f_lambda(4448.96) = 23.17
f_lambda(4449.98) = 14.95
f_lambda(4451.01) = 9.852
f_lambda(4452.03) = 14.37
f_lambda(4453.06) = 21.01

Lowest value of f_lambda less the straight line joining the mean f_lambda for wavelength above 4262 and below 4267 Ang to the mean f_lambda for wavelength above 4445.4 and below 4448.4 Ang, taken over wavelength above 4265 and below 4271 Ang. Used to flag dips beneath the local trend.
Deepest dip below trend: -3.4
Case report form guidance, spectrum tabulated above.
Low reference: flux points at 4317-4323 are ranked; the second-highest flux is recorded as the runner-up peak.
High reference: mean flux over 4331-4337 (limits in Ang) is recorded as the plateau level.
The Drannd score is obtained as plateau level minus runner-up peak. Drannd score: -5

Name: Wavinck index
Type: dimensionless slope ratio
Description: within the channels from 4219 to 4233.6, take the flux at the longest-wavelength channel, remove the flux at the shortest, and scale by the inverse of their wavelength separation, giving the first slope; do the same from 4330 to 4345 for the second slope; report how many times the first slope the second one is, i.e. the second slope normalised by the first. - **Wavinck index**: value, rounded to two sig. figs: 1.7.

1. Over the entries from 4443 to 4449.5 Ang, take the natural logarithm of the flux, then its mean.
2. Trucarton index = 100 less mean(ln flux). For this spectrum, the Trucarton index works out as 97.0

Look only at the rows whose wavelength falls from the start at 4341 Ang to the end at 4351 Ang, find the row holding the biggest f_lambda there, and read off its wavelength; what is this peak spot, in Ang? 4341.68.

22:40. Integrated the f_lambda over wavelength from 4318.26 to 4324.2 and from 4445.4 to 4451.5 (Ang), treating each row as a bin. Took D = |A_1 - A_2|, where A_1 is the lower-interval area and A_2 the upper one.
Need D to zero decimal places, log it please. 10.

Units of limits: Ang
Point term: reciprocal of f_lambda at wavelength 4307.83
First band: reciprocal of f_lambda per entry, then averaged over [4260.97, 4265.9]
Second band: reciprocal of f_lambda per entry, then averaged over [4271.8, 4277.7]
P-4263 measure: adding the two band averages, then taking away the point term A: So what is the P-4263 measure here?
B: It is 0.054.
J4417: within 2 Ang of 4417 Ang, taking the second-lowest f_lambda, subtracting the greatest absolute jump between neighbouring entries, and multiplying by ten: 118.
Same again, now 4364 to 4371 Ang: 126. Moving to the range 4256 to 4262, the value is 141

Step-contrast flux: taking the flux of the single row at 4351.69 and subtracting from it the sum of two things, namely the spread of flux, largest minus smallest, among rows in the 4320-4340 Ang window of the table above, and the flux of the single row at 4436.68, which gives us -34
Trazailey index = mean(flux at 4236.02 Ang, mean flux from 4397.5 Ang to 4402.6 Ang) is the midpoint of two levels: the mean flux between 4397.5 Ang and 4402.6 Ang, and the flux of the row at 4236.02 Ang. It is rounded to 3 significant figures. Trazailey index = 14.7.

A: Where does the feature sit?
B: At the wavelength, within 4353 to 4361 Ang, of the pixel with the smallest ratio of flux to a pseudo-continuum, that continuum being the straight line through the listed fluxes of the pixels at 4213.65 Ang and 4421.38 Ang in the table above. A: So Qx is 4358.71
